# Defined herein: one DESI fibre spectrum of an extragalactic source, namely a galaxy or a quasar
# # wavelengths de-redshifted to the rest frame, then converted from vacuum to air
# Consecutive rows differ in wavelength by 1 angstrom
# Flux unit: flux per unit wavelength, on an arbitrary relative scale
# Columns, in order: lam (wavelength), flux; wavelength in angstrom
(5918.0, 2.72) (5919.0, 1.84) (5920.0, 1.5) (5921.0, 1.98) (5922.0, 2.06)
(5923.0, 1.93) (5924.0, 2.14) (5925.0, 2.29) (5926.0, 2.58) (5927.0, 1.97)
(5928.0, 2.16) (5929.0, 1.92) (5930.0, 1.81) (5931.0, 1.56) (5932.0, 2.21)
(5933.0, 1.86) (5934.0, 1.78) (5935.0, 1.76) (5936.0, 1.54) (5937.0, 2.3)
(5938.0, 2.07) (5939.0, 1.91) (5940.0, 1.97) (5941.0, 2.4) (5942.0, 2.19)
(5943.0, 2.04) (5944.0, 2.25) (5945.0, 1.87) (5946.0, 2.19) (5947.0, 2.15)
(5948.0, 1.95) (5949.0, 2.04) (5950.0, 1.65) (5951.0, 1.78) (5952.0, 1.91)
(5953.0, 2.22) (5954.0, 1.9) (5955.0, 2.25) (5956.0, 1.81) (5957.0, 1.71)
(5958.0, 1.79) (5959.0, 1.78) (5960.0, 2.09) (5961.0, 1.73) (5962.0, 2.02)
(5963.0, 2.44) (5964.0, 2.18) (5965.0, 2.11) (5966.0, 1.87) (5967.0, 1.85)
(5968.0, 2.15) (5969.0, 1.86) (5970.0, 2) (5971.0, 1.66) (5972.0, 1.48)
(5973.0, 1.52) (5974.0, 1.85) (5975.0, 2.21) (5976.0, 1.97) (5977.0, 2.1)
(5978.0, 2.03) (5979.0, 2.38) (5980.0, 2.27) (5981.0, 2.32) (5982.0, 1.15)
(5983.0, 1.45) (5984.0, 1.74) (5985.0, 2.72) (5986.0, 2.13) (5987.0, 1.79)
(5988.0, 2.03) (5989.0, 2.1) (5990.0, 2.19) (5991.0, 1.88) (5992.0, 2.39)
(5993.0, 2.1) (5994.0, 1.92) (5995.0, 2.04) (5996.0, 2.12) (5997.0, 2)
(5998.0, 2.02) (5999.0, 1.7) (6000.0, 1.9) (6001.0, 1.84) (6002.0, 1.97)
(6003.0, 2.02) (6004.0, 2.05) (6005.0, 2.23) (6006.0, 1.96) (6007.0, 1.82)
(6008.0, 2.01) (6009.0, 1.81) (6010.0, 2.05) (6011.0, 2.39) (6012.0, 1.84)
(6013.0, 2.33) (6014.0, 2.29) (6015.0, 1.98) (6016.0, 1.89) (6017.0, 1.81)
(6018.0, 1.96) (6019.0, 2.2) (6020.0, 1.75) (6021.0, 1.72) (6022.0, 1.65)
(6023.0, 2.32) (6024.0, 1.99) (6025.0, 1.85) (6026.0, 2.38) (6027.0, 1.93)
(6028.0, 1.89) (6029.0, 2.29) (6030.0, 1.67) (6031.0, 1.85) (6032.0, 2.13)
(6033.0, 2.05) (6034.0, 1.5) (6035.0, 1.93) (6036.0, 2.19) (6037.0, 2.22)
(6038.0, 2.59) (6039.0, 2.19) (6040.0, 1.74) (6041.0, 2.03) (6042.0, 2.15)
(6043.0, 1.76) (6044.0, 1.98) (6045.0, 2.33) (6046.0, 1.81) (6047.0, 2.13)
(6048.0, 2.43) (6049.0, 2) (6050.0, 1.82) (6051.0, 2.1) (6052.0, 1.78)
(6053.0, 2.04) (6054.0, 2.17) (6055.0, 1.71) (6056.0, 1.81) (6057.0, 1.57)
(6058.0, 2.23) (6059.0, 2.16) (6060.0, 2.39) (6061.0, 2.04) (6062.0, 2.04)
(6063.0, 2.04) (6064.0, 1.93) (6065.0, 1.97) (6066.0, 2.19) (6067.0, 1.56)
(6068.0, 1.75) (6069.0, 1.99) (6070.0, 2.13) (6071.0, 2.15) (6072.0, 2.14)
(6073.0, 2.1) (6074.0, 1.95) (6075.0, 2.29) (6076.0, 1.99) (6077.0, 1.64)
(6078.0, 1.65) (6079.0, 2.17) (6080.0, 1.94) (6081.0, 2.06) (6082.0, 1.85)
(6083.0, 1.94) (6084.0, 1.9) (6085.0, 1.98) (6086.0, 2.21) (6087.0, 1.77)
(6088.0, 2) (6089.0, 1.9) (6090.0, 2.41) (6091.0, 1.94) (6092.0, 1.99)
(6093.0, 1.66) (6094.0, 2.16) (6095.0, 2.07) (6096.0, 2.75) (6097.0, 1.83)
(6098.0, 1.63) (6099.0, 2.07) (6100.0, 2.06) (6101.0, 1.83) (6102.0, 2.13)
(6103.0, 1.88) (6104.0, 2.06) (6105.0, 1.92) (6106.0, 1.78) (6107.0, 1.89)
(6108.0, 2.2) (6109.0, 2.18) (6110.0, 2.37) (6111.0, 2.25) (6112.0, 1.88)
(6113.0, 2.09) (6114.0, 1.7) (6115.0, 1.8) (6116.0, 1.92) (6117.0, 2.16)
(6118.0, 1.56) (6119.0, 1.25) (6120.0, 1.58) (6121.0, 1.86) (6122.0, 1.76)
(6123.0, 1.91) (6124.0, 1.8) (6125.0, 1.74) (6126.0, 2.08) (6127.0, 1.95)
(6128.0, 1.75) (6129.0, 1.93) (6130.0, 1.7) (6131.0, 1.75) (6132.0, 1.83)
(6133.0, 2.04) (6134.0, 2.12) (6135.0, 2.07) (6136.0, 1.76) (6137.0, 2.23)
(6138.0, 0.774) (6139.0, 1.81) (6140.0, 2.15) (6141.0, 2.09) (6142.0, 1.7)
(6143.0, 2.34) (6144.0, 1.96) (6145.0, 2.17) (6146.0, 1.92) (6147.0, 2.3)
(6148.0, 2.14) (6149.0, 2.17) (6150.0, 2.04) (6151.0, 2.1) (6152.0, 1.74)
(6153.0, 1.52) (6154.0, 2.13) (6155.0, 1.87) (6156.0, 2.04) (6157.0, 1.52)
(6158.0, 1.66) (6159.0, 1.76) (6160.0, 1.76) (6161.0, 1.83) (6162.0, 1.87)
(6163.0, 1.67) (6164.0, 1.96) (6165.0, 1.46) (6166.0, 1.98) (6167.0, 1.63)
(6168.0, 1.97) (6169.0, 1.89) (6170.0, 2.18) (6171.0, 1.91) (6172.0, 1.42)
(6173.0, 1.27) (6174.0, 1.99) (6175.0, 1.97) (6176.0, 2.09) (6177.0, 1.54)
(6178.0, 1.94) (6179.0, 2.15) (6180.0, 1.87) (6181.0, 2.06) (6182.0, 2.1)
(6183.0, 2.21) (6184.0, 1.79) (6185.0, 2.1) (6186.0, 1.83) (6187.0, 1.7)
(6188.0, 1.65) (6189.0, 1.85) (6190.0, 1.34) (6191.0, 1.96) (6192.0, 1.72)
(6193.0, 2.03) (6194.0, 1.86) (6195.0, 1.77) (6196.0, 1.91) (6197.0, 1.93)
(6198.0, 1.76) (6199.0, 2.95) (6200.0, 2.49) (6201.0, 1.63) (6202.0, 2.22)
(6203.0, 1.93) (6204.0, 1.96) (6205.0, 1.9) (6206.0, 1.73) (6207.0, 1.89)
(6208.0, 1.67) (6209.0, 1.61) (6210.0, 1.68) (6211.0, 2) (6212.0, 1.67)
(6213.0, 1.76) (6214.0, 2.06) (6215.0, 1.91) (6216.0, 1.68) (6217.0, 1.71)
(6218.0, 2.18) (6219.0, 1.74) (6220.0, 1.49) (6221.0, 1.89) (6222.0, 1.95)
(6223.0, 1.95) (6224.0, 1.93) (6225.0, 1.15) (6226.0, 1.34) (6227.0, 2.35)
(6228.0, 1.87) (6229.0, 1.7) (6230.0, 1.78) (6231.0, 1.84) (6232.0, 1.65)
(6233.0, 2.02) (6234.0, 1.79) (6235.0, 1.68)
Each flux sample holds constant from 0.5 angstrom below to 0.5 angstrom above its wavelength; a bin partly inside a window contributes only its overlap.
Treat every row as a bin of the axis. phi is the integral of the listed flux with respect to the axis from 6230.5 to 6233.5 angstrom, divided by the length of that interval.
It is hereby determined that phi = 1.84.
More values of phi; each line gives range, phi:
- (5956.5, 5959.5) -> 1.76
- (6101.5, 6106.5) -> 1.95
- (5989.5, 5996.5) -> 2.09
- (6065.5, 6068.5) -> 1.83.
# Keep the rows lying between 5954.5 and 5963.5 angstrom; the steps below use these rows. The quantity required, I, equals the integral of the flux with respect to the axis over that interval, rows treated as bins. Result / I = 17.62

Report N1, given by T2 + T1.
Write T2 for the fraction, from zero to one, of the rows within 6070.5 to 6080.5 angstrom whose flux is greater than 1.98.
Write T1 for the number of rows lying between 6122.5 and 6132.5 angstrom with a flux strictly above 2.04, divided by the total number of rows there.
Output 0.70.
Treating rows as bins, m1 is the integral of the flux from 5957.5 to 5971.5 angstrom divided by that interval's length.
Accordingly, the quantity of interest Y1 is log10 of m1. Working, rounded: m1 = 1.97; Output 0.294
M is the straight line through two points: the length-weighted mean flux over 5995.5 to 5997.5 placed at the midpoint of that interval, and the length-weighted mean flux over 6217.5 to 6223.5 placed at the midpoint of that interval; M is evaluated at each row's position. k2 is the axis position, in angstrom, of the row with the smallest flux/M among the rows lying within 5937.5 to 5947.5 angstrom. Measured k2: 5945.0 angstrom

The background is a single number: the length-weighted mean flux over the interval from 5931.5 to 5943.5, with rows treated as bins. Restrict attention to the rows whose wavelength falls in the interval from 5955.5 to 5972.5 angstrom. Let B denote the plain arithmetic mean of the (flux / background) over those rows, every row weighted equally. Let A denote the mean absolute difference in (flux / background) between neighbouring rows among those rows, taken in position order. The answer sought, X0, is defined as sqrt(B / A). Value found 3.00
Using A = 0.106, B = 0.96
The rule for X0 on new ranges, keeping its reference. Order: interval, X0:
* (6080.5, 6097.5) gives 2.55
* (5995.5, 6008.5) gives 3.72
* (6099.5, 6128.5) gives 2.98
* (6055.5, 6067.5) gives 2.93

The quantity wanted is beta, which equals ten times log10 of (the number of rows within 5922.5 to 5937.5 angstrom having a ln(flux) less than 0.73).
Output 9.5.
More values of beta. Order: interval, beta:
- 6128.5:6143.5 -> 10.0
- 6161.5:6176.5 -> 11.1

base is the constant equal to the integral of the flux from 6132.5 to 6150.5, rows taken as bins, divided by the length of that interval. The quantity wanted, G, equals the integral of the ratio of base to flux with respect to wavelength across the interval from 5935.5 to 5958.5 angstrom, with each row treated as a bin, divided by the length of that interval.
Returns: 1.01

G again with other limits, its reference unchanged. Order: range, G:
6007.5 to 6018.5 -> 0.99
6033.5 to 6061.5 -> 1.00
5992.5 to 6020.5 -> 1.00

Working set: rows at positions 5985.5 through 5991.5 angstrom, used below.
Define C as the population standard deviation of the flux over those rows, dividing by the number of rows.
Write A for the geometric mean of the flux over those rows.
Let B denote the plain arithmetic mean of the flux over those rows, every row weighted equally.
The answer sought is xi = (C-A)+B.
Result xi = 0.15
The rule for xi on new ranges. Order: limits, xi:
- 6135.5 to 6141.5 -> 0.59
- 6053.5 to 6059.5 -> 0.27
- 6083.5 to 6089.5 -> 0.14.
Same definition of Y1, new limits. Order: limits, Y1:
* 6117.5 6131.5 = 0.245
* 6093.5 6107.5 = 0.302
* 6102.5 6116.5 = 0.300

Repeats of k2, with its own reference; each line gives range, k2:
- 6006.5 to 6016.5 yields 6009.0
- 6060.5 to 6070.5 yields 6067.0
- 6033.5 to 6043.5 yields 6034.0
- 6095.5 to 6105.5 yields 6098.0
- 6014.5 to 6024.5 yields 6022.0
